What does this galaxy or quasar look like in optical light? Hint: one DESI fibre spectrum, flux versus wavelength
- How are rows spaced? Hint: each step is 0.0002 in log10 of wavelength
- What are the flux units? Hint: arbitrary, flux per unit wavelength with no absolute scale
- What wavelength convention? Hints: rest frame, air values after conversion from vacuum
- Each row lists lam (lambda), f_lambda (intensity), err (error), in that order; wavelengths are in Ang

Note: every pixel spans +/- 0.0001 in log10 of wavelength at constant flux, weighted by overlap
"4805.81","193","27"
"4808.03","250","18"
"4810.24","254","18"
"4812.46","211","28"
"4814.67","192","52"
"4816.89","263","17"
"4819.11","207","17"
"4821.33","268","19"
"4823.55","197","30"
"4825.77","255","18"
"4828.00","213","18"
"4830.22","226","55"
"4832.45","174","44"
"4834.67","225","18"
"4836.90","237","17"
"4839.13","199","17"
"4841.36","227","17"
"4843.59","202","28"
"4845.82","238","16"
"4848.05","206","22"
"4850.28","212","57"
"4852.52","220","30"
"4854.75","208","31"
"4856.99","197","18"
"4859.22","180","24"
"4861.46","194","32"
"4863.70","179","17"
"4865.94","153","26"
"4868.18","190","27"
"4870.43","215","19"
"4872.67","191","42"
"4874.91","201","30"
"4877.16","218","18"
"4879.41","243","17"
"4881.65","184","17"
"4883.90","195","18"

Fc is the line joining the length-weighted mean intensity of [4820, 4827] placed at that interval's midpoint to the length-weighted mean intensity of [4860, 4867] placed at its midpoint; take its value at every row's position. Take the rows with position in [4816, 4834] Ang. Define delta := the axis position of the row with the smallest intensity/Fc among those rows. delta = 4832.45 Ang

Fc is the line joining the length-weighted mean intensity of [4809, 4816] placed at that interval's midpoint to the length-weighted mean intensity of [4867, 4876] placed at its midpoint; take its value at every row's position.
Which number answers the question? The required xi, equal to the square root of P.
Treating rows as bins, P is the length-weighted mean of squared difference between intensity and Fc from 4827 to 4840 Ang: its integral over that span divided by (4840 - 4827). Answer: 21.2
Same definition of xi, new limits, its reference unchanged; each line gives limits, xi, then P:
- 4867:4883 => 21.4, 458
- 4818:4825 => 32.3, 1042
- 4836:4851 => 17.0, 288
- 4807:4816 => 26.4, 697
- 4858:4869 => 26.9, 725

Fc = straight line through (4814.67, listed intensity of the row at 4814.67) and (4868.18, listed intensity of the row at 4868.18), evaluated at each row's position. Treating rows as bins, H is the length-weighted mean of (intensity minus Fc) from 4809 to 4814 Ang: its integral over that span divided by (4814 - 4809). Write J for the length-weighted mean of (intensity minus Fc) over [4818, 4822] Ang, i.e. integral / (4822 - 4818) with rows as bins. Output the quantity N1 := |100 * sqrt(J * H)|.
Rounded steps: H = 37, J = 42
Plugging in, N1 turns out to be 3978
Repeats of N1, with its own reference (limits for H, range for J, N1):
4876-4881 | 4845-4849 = 3338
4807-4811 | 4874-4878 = 3423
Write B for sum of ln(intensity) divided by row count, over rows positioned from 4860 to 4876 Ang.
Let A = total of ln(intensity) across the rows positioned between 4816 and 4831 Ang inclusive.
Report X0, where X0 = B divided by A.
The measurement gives 0.137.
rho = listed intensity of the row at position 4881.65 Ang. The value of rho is 184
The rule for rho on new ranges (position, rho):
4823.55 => 197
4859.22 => 180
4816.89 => 263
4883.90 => 195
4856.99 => 197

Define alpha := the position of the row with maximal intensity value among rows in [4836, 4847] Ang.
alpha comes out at 4845.82 Ang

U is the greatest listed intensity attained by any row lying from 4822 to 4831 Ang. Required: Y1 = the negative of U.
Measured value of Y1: -255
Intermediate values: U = 255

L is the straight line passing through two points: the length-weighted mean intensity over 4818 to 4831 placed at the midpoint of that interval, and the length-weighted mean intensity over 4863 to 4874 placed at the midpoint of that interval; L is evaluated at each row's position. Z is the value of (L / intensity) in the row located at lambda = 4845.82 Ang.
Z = 0.87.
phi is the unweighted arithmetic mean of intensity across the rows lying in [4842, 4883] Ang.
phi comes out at 202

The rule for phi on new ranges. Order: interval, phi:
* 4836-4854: 218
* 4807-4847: 224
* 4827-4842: 214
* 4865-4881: 202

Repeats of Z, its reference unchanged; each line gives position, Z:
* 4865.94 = 1.23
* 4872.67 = 0.95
